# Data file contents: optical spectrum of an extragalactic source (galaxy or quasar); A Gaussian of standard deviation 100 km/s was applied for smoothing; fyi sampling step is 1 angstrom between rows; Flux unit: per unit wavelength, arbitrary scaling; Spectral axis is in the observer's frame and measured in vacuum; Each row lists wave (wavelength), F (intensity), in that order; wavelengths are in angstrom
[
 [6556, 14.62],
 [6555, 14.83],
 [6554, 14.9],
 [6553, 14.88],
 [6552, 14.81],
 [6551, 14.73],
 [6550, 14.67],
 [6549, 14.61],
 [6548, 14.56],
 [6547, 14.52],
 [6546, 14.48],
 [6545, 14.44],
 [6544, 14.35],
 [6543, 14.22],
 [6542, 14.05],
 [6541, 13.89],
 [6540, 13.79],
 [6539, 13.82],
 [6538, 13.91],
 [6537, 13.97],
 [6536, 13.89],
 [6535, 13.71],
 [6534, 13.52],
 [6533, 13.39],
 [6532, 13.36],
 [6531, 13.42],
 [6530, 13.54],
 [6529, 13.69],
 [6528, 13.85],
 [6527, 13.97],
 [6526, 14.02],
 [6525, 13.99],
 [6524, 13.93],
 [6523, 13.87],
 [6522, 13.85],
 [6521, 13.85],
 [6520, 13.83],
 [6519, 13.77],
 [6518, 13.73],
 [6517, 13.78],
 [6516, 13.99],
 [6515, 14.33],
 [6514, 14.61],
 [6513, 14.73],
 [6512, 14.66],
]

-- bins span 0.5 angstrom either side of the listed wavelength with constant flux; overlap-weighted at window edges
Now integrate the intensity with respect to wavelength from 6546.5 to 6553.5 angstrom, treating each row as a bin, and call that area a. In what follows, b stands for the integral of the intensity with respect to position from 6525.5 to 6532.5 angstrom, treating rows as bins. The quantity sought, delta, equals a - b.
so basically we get 7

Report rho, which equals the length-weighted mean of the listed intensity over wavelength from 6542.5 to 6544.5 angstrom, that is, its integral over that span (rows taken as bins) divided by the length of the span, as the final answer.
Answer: 14.3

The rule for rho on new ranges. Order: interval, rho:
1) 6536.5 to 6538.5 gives 13.9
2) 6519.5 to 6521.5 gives 13.8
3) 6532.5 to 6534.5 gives 13.5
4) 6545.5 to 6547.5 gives 14.5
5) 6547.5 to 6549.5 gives 14.6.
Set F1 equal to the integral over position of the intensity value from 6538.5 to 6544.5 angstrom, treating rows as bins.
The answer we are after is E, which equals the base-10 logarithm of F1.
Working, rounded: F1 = 84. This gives 1.92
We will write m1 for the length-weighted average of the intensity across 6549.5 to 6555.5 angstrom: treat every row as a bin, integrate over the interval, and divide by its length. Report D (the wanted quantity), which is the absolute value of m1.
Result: 14.8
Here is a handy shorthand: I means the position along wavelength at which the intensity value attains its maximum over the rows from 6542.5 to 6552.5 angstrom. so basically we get 6552 angstrom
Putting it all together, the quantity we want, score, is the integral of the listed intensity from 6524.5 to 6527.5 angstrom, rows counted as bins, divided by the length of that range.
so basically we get 14.0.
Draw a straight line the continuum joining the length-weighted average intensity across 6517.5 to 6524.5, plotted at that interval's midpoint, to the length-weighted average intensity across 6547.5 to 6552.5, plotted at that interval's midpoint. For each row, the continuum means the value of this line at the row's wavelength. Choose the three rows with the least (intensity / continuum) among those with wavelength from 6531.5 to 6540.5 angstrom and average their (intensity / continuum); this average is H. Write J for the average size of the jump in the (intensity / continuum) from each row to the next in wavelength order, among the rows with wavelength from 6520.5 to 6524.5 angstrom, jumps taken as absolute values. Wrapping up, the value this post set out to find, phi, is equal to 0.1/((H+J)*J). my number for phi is 63.6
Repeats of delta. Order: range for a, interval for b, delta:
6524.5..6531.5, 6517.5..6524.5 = 0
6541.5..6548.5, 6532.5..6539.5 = 4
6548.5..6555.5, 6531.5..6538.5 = 8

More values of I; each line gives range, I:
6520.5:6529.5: 6526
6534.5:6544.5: 6544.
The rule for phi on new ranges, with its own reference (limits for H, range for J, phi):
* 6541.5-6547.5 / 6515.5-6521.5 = 18.8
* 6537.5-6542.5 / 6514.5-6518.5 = 6.1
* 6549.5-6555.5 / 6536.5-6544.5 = 14.1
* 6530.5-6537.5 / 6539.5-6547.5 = 20.1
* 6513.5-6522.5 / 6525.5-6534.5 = 12.0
